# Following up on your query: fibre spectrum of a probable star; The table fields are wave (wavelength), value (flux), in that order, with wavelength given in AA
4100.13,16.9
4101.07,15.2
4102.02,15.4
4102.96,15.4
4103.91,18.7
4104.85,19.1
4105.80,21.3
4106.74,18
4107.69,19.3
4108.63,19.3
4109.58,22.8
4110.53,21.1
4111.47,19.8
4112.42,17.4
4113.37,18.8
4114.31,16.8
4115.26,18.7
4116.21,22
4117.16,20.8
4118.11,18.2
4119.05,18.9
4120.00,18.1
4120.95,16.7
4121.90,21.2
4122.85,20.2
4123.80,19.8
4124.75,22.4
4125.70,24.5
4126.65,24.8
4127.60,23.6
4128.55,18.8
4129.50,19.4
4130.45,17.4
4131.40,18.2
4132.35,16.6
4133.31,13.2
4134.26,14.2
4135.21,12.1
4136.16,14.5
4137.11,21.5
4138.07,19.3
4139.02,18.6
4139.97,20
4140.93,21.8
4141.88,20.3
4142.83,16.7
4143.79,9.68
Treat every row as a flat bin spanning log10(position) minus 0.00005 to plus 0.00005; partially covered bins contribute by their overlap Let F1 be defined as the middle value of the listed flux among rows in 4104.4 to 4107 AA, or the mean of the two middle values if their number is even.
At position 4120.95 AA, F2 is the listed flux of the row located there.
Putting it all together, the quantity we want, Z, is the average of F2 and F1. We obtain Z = 17.9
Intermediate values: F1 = 19.1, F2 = 16.7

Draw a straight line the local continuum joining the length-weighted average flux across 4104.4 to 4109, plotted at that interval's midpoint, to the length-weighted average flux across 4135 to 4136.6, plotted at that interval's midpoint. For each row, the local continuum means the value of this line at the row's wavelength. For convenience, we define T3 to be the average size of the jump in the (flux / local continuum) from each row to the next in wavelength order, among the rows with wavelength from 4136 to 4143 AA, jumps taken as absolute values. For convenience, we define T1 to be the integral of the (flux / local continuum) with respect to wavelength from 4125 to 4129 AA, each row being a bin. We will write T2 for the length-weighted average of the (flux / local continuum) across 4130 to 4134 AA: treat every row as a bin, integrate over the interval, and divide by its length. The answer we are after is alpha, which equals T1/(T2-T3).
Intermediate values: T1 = 5.99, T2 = 1.14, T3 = 0.20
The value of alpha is 6.4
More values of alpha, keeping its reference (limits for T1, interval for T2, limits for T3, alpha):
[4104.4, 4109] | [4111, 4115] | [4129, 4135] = 5.2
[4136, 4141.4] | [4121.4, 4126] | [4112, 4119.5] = 6.6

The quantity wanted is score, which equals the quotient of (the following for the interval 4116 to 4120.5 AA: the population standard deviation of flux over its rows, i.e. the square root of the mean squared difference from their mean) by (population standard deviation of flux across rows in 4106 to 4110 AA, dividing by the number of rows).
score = 0.86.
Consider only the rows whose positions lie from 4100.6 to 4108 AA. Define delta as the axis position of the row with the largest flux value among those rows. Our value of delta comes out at 4105.80 AA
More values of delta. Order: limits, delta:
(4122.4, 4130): 4126.65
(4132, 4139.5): 4137.11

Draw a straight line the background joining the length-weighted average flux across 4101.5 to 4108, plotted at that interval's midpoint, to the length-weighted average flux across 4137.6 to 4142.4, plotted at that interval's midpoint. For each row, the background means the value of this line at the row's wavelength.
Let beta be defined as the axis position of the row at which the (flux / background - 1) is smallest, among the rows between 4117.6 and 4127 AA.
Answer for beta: 4120.95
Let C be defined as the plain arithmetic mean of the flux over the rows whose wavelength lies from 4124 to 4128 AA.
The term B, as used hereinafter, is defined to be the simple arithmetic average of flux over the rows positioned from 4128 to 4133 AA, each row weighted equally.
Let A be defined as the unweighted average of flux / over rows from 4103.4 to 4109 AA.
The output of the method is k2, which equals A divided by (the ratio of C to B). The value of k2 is 15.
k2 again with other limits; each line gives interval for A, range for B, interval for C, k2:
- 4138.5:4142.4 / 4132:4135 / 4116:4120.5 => 15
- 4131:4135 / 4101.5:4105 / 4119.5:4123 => 14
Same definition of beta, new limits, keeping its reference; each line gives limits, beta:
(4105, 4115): 4114.31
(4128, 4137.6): 4135.21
